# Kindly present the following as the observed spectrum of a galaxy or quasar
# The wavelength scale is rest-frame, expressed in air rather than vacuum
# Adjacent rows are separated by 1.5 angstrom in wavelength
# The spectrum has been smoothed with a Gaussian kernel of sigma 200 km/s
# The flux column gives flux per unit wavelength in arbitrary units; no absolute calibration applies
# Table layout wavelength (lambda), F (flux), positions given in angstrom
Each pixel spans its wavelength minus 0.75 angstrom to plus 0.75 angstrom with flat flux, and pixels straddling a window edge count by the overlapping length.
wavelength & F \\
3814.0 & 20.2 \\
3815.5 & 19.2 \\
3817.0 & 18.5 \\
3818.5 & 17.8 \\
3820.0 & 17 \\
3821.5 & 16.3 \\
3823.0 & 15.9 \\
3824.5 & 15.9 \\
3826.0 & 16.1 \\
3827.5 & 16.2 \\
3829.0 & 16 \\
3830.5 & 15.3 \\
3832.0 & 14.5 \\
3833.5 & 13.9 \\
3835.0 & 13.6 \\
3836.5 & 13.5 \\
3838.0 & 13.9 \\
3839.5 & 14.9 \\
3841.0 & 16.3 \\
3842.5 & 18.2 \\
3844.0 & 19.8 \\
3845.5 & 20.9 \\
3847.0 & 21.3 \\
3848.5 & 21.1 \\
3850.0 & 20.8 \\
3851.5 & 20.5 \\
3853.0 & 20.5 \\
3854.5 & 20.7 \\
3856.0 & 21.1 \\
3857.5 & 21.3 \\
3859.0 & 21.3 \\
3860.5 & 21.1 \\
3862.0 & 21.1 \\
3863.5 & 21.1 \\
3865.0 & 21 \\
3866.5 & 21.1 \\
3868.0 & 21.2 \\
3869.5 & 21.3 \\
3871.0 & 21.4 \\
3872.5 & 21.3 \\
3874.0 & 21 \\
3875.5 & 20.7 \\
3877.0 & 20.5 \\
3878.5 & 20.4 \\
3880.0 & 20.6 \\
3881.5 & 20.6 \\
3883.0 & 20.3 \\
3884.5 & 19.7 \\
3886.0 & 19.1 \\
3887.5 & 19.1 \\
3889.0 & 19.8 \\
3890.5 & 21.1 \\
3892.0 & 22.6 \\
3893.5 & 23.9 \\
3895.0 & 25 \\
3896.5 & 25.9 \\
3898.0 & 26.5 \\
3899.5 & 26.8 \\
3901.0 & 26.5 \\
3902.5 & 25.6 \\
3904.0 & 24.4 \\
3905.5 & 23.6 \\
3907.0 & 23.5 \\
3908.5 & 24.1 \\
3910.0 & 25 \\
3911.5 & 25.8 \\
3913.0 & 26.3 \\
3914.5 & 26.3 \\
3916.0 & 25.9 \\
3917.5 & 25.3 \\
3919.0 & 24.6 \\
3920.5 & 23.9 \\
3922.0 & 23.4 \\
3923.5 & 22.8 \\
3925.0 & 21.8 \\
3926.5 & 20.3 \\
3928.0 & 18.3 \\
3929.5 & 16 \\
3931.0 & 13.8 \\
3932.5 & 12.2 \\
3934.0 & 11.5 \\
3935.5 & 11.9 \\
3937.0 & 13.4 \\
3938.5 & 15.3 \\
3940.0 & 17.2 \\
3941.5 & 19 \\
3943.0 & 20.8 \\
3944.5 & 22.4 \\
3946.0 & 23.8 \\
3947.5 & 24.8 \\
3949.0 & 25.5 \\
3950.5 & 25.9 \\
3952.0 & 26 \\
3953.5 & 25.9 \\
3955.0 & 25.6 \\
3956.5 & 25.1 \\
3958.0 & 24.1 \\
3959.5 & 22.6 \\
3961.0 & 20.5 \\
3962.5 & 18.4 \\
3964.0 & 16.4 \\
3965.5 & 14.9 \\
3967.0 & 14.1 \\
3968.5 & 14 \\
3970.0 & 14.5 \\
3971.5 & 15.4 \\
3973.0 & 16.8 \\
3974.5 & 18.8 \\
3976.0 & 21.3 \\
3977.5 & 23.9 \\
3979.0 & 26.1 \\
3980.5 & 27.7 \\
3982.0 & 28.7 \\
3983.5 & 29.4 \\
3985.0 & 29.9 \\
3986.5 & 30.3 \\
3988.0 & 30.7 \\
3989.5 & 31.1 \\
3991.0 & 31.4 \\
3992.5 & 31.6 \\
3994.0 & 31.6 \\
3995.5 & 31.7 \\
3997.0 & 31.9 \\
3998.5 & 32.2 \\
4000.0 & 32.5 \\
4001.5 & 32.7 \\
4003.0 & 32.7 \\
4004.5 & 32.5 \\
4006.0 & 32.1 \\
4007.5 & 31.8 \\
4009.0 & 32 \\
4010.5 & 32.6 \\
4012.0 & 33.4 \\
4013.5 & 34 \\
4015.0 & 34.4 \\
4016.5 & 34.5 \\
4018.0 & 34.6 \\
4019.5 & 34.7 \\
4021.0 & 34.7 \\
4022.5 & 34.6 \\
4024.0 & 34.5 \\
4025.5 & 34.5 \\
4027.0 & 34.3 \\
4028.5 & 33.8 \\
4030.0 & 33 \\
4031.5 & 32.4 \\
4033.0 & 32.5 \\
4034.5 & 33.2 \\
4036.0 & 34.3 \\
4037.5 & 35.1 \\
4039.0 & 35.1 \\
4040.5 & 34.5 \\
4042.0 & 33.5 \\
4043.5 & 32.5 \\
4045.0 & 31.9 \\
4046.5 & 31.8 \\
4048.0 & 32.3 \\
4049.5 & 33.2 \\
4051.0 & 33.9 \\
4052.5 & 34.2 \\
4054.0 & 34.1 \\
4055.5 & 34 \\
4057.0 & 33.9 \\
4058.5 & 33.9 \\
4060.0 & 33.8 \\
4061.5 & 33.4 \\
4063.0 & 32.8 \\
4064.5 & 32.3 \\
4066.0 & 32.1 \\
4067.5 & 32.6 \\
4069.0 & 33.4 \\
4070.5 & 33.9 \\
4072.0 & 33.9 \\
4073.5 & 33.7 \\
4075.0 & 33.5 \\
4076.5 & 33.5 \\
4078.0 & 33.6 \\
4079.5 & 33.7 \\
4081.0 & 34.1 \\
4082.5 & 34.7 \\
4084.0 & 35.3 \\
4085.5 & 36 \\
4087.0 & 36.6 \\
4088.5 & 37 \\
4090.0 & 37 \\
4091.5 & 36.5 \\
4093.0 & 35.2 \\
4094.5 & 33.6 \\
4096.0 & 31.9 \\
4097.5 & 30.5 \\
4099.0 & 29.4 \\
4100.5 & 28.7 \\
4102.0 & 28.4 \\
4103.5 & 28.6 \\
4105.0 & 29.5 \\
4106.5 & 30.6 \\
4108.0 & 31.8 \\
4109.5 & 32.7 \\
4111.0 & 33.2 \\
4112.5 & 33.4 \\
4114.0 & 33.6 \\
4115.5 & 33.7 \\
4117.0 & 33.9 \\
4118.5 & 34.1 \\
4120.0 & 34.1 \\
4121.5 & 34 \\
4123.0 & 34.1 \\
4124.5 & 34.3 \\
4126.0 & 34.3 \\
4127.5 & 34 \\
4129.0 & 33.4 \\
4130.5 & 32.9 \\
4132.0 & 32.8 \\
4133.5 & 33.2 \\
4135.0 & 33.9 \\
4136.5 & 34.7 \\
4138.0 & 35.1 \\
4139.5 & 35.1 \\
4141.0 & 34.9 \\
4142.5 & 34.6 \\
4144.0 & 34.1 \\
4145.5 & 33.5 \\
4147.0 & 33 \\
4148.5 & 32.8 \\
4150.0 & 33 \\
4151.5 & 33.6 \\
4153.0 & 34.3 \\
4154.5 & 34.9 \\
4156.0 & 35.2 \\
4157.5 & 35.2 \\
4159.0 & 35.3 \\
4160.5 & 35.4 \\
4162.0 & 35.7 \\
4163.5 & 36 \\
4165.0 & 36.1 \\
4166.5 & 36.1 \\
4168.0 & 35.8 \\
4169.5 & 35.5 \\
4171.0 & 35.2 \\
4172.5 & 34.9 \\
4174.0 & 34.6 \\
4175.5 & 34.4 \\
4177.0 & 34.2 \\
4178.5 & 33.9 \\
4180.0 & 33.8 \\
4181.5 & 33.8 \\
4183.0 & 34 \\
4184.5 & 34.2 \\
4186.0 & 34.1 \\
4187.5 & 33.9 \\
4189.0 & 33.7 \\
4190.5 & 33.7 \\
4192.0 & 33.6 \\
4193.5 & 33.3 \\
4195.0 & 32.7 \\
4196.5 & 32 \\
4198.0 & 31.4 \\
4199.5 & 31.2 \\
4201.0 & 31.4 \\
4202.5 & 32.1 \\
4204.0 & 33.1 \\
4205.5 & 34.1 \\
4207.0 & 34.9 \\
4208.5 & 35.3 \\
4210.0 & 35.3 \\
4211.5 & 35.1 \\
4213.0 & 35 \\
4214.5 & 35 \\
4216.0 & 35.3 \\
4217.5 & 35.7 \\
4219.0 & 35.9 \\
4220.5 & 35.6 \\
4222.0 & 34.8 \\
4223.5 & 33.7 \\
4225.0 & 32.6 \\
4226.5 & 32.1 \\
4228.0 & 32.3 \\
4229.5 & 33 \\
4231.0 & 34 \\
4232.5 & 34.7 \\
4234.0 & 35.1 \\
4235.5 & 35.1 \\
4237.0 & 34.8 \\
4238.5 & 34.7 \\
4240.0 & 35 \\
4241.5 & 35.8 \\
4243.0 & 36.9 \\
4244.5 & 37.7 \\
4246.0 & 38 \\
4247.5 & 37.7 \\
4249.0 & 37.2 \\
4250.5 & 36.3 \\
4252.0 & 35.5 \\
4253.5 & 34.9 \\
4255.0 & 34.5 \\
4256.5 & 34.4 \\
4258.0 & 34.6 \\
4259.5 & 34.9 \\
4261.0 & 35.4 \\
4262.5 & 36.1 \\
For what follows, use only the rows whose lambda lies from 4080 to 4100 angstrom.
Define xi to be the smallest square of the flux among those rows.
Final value 864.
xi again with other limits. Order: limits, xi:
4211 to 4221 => 1225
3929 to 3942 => 132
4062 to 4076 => 1030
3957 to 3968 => 199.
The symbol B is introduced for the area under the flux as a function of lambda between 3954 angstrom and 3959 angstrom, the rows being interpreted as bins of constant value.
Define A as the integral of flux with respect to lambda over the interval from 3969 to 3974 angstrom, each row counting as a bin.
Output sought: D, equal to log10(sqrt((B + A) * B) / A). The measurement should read 0.31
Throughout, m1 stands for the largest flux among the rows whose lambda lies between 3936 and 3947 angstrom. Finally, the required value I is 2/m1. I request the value 0.0840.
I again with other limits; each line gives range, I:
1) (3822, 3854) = 0.0939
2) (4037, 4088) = 0.0546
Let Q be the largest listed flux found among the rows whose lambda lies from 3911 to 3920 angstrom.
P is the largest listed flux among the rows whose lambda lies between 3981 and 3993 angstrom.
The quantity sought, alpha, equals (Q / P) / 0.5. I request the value 1.7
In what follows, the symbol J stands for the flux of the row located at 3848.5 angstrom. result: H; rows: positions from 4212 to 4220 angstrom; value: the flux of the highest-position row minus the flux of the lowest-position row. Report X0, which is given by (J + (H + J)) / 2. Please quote 22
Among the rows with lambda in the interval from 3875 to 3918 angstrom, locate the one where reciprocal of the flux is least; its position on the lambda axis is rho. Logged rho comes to 3899.5 angstrom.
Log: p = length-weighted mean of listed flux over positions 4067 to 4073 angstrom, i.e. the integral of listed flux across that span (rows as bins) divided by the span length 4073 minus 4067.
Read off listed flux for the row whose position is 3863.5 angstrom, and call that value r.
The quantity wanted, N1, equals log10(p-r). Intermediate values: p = 33.5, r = 21.1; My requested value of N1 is 1.09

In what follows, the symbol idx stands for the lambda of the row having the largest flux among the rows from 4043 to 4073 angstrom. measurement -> 4052.5 angstrom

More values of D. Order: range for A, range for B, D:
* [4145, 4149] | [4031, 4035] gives 0.15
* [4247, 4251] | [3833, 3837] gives -0.15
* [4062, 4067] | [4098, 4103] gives 0.11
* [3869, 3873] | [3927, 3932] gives 0.13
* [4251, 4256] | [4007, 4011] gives 0.05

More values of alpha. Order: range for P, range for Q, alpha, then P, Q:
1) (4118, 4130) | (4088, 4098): 2.2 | 34.3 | 37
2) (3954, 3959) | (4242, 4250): 3.0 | 25.6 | 38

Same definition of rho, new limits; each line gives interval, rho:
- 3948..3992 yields 3991.0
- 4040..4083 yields 4082.5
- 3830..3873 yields 3871.0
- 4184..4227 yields 4219.0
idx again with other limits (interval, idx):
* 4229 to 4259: 4246.0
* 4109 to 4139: 4138.0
